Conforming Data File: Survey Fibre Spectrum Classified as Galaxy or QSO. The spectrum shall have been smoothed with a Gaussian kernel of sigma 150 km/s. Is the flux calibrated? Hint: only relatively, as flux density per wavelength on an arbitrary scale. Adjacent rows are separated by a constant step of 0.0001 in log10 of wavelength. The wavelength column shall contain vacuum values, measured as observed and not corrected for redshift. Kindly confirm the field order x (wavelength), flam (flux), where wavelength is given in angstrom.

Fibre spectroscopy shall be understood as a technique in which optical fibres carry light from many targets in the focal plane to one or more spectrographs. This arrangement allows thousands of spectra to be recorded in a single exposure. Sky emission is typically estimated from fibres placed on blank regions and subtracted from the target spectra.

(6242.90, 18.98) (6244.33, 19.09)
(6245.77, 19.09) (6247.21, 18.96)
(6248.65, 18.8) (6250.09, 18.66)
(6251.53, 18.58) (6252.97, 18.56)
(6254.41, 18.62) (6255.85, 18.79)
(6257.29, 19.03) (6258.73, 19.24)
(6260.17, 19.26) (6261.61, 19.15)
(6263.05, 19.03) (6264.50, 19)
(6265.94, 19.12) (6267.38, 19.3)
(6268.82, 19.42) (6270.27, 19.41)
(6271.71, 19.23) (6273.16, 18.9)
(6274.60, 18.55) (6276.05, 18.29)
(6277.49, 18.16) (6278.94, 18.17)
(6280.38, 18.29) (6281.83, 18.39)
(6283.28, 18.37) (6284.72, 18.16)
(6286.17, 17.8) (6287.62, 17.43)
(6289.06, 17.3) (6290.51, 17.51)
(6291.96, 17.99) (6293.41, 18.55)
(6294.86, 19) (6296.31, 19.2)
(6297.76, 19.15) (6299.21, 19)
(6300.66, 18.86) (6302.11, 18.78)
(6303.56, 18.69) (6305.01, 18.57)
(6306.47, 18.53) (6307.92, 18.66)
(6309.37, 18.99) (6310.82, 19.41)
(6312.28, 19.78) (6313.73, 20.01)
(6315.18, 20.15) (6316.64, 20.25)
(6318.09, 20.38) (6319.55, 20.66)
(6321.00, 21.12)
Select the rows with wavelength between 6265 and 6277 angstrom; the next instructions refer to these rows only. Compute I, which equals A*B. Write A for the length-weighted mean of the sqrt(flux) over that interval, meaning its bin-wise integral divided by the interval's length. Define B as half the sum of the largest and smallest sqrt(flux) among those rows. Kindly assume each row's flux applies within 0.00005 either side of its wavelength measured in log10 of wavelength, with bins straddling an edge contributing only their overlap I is 18.94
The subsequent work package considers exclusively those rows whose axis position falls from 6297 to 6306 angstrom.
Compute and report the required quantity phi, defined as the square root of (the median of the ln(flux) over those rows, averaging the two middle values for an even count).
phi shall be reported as 1.713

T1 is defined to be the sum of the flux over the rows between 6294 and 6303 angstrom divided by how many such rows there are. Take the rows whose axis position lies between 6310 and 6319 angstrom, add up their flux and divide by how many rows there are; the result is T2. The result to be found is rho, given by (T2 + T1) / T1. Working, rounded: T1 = 19.0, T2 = 20.0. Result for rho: 2.05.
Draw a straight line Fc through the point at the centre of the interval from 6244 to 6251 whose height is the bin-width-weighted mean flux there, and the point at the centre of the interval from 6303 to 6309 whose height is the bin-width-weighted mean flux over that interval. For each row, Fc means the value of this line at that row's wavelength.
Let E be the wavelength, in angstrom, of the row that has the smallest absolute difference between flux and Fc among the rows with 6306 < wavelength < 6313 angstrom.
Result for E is 6307.92 angstrom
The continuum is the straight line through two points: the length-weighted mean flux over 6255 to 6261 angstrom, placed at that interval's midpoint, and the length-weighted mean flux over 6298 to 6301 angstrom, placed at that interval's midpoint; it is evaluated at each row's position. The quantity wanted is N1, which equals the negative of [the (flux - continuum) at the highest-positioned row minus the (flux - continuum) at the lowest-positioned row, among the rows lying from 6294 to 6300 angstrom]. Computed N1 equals 0.0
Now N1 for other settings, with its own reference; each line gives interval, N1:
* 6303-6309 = 0.0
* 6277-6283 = -0.2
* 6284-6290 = 0.8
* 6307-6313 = -1.1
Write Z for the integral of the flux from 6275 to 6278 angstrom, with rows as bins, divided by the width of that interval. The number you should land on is 18.3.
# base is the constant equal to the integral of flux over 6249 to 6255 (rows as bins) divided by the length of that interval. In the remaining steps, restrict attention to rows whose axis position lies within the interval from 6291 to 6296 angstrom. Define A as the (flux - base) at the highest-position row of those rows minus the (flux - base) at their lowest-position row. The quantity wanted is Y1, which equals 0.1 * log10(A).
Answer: 0.000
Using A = 1.01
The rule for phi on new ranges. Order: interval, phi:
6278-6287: 1.704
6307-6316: 1.725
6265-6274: 1.720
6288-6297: 1.704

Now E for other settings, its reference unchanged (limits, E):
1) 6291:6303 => 6293.41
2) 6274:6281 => 6274.60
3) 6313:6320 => 6313.73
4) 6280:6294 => 6293.41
